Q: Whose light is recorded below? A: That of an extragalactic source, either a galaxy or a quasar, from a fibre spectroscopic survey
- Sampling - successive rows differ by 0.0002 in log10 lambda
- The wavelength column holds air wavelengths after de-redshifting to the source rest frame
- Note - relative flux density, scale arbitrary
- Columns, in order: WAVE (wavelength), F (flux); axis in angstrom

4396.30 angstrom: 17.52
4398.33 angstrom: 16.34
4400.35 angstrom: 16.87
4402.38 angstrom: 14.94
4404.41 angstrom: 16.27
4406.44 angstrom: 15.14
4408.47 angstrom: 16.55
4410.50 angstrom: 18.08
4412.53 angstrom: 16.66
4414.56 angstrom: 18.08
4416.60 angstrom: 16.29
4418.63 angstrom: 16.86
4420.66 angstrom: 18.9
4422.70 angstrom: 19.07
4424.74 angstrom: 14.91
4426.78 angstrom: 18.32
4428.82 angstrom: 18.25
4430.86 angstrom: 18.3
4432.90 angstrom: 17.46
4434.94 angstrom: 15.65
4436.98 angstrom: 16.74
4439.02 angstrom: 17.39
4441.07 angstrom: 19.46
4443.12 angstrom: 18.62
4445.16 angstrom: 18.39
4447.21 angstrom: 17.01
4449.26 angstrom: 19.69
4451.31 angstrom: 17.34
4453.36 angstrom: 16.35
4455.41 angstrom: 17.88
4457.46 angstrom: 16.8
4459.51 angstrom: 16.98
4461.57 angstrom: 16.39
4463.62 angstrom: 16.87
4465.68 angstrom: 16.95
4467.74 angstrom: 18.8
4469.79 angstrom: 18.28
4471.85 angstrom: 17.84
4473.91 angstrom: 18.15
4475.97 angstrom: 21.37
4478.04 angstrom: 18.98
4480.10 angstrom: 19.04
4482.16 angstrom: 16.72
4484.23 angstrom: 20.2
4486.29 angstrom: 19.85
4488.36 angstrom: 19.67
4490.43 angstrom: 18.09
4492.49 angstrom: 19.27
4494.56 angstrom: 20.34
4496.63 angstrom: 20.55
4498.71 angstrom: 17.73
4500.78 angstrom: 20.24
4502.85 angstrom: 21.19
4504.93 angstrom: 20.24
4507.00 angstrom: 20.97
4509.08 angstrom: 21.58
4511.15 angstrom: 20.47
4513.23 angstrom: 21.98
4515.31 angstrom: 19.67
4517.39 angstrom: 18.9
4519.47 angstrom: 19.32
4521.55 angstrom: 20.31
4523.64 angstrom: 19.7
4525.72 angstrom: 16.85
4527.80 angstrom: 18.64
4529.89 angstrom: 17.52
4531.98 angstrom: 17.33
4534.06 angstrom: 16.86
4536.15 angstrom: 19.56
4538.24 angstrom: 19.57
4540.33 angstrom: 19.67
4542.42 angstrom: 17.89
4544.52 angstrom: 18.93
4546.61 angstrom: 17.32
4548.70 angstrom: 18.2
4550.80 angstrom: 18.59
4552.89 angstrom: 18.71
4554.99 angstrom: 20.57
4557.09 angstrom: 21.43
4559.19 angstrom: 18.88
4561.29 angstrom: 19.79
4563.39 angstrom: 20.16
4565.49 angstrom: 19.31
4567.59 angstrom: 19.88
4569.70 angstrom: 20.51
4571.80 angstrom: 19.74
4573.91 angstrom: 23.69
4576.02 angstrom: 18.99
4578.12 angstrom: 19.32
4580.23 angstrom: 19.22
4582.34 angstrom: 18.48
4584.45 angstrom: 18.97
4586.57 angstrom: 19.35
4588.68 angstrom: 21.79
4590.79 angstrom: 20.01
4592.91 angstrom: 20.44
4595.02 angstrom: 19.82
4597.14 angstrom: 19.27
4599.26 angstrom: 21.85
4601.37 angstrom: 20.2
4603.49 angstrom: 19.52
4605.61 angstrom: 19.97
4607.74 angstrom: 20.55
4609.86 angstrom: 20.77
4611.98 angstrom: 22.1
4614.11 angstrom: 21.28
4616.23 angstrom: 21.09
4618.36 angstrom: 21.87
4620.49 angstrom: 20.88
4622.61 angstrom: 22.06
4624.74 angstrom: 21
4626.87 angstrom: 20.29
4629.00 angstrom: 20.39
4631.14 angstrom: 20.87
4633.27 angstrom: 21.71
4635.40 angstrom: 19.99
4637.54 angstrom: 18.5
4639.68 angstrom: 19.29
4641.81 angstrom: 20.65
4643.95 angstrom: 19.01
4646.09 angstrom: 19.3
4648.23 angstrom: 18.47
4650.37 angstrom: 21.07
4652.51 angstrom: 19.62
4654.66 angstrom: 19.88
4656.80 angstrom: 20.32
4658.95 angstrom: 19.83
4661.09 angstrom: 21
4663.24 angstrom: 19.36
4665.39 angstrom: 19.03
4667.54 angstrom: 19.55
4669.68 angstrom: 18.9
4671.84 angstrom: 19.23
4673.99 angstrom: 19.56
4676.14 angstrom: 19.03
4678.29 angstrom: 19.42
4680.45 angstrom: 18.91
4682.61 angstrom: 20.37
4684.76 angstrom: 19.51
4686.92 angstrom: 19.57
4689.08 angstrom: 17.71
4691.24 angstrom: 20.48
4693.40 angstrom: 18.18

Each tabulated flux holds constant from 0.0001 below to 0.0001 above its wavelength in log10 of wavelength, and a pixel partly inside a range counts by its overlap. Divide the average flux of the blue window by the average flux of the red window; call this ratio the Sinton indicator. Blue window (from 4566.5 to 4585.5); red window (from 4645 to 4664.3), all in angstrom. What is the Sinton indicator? 1.00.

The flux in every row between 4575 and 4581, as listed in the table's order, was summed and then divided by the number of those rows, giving 19.2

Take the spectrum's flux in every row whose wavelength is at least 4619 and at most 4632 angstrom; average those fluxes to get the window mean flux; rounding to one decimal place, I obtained 20.9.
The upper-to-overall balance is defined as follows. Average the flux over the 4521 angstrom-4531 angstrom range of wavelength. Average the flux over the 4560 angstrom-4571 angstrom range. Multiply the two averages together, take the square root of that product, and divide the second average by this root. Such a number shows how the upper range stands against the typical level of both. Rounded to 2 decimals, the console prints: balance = 1.04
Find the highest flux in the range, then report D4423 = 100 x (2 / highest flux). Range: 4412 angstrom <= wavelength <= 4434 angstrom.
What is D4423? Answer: 10.5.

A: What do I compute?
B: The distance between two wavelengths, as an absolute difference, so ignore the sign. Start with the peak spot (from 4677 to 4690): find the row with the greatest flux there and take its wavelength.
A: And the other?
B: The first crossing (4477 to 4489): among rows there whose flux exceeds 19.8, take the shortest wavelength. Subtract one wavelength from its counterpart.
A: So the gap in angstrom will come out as 198.4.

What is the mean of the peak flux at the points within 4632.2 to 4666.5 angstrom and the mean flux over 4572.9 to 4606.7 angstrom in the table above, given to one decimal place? 20.9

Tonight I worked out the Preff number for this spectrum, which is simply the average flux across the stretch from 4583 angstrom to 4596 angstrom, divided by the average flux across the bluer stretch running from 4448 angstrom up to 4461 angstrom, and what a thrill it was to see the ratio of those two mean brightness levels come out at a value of 1.15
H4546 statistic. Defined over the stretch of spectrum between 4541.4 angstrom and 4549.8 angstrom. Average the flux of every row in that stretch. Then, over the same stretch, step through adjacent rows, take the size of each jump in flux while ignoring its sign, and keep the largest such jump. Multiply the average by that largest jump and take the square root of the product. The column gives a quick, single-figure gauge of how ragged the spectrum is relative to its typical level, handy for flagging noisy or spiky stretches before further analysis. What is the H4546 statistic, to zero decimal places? 5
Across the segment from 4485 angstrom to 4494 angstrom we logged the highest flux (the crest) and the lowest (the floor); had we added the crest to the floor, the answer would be 37.9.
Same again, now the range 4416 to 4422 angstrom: 35.2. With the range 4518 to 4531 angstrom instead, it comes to 37.2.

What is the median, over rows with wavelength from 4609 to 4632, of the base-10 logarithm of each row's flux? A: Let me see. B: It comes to 1.32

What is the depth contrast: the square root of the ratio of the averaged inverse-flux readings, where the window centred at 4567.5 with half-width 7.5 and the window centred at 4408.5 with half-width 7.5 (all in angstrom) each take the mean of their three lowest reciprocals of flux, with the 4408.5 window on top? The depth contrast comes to 1.102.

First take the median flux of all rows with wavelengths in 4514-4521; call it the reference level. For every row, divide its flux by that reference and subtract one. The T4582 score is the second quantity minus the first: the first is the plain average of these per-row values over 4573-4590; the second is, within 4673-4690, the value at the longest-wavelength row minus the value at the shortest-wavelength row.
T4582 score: -0.13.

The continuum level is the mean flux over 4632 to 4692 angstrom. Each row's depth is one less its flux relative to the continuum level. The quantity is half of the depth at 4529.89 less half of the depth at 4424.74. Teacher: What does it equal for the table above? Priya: -0.07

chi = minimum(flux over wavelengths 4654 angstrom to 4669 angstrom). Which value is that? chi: 19.03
